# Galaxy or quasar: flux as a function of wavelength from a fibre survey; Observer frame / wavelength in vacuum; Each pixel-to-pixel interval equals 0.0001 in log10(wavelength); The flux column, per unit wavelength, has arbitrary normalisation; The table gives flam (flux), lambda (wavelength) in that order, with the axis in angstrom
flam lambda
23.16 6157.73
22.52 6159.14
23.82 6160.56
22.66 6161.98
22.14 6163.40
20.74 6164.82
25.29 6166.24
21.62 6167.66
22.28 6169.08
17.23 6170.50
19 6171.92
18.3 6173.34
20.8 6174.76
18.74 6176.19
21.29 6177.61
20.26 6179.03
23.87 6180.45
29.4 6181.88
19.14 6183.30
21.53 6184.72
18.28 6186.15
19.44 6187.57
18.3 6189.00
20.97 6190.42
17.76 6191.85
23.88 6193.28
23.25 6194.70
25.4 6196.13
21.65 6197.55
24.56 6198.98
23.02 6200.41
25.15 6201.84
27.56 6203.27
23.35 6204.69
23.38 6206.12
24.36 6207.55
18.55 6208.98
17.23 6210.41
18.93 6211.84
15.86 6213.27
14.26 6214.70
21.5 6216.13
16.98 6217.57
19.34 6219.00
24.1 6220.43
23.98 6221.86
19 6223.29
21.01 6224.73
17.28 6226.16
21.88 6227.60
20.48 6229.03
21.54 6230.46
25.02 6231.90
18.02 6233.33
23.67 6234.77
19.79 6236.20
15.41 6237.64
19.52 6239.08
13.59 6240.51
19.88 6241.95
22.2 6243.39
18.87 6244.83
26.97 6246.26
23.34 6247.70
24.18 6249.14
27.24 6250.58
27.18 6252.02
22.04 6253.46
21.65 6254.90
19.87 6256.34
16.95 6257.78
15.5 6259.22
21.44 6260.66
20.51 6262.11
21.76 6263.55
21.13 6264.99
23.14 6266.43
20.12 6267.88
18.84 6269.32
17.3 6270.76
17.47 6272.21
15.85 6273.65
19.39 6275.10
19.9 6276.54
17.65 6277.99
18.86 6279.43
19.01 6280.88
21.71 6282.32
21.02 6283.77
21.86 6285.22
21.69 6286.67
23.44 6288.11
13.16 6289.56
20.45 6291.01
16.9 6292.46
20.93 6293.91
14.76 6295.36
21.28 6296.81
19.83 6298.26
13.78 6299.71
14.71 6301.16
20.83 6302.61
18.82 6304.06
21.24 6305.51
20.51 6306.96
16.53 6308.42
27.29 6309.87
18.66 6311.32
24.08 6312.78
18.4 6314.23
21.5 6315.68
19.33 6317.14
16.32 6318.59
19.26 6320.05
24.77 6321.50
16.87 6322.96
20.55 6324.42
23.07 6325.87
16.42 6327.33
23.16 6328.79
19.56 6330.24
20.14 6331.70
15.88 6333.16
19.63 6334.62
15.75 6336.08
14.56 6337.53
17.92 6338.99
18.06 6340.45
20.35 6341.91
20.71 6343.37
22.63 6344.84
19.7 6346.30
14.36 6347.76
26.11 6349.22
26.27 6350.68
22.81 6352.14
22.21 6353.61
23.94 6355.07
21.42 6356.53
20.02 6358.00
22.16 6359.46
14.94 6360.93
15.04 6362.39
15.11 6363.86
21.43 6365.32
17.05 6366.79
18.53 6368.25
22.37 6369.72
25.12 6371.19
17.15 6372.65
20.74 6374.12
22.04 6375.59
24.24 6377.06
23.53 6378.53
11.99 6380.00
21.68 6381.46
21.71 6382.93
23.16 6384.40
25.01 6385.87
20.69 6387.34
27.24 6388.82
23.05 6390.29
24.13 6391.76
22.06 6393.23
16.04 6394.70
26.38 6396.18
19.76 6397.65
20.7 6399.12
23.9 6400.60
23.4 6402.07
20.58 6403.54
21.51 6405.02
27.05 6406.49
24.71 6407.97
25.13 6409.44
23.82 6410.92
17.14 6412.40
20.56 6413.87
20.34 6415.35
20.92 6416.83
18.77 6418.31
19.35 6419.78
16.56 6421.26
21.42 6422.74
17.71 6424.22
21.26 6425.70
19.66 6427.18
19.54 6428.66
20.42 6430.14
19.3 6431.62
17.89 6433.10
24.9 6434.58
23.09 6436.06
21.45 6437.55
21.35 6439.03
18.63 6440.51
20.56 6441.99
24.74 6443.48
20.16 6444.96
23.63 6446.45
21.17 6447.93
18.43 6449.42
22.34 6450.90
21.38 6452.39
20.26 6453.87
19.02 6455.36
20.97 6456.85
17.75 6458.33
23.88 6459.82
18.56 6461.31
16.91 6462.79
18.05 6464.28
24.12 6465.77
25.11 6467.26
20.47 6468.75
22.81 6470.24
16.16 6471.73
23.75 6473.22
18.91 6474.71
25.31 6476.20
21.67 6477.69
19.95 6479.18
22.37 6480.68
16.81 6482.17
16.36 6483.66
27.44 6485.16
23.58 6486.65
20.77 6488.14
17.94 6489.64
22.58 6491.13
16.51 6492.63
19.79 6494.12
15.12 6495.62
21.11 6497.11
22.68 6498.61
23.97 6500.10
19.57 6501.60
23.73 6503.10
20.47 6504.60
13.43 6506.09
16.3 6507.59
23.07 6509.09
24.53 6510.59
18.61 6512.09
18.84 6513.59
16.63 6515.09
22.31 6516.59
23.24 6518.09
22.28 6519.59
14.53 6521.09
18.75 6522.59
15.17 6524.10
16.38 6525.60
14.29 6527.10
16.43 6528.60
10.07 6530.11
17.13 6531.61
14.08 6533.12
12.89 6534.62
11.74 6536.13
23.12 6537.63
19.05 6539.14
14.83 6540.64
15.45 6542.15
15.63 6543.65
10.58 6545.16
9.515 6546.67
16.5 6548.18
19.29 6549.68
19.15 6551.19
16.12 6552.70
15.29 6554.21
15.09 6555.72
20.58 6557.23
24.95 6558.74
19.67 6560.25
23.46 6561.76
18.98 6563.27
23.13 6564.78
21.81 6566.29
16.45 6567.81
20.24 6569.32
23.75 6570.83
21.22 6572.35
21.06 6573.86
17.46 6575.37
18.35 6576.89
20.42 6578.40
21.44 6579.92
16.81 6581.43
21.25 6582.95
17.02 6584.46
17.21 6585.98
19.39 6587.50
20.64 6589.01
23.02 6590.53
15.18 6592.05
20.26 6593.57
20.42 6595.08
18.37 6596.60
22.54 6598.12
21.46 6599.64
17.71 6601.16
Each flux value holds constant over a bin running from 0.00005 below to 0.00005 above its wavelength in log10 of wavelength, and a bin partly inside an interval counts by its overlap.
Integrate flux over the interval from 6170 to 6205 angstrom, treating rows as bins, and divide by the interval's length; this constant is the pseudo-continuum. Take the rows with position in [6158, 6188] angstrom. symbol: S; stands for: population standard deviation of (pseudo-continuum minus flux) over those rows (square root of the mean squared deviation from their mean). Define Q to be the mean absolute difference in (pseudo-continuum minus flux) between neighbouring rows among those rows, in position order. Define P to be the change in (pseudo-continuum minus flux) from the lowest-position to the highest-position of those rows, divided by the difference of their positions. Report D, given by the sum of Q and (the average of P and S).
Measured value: 4.2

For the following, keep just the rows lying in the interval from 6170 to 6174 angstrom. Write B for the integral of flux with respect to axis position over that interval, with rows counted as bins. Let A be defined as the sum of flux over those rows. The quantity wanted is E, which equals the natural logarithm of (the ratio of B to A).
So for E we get 0.291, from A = 55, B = 73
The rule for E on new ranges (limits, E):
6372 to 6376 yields 0.281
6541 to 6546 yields 0.510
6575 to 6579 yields 0.290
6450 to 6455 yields 0.499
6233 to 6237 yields 0.294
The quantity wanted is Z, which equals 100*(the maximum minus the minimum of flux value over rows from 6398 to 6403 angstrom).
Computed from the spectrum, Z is 320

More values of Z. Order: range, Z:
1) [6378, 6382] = 1154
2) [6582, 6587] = 423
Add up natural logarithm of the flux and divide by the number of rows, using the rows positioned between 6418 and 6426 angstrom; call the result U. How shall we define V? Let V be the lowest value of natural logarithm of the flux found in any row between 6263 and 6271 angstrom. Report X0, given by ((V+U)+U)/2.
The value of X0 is 4.37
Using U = 2.95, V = 2.9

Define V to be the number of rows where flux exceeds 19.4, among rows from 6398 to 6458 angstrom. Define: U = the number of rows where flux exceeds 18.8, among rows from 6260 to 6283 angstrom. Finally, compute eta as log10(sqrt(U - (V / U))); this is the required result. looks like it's 0.5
